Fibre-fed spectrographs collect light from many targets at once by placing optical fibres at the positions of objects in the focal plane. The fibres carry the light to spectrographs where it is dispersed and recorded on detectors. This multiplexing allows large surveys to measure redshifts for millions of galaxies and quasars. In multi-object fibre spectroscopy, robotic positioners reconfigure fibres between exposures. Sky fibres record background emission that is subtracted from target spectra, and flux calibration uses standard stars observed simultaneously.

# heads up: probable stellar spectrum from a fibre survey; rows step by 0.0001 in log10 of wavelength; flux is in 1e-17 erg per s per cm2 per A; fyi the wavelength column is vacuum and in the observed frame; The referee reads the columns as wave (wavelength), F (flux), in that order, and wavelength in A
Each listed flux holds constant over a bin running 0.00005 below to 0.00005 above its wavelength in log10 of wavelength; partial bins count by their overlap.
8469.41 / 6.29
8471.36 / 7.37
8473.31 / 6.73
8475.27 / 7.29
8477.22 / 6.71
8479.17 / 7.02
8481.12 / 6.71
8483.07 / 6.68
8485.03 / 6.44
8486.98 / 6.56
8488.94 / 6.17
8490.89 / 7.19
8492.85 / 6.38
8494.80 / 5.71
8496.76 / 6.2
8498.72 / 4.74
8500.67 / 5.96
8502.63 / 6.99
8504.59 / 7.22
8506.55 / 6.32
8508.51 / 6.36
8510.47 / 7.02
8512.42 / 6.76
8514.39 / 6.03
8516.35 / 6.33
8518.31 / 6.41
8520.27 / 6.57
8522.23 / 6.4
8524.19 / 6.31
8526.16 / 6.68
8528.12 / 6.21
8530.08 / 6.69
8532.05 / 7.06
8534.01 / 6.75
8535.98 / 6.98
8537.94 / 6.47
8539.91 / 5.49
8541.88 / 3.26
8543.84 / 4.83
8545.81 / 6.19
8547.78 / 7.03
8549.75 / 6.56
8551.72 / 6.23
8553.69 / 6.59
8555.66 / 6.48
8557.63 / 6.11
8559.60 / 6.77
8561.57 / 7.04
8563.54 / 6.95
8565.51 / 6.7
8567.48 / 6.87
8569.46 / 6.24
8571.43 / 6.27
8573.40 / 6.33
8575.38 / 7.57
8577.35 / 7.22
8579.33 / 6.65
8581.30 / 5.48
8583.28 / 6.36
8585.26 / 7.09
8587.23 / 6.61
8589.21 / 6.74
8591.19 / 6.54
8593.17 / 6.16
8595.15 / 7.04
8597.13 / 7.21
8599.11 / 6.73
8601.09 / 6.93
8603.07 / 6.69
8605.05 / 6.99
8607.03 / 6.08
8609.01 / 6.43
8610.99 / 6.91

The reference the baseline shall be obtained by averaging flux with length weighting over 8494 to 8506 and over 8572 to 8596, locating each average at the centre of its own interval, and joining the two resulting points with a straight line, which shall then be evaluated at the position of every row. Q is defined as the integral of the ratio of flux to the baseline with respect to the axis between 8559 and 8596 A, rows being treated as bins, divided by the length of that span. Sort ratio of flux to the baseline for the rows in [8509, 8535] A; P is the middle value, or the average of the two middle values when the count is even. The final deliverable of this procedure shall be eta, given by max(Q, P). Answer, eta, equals 1.049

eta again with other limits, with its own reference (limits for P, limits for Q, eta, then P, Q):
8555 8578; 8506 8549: 1.034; 1.034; 1.00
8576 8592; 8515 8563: 0.999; 0.999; 0.99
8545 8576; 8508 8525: 1.037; 1.019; 1.04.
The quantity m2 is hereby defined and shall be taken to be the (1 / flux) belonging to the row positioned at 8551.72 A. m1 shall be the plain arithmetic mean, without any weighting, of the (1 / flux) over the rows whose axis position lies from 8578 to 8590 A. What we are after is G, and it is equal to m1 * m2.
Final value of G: 0.0249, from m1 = 0.155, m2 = 0.161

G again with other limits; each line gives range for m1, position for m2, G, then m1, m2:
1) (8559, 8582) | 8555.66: 0.0233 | 0.151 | 0.154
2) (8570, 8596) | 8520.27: 0.0231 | 0.152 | 0.152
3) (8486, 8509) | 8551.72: 0.0257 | 0.160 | 0.161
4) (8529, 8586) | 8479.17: 0.0227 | 0.160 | 0.142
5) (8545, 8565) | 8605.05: 0.0217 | 0.152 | 0.143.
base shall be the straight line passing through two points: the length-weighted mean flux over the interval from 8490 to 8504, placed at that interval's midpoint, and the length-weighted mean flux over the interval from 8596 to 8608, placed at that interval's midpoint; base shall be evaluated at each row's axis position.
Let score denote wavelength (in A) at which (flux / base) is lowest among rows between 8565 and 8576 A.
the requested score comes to 8569.46 A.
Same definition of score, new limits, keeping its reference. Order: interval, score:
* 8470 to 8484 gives 8483.07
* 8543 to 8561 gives 8543.84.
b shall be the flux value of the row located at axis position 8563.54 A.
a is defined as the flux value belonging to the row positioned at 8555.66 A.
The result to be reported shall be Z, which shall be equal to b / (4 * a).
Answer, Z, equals 0.268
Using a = 6.48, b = 6.95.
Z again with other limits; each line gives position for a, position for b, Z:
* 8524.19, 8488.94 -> 0.244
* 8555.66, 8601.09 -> 0.267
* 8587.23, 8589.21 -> 0.255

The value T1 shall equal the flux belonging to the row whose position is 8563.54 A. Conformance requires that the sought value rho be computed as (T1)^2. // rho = 48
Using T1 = 6.95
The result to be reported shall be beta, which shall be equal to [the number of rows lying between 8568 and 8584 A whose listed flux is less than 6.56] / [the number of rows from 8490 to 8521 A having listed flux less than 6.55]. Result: 0.5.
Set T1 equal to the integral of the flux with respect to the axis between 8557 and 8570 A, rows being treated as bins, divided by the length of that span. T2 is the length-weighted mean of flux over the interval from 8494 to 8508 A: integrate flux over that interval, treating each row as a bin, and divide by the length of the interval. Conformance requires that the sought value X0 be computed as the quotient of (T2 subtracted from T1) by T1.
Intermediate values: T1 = 6.7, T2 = 6.2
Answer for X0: 0.08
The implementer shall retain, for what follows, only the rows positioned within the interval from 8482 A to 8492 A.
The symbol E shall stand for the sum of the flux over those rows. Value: 33.0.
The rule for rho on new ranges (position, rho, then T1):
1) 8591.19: 43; 6.54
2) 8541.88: 11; 3.26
